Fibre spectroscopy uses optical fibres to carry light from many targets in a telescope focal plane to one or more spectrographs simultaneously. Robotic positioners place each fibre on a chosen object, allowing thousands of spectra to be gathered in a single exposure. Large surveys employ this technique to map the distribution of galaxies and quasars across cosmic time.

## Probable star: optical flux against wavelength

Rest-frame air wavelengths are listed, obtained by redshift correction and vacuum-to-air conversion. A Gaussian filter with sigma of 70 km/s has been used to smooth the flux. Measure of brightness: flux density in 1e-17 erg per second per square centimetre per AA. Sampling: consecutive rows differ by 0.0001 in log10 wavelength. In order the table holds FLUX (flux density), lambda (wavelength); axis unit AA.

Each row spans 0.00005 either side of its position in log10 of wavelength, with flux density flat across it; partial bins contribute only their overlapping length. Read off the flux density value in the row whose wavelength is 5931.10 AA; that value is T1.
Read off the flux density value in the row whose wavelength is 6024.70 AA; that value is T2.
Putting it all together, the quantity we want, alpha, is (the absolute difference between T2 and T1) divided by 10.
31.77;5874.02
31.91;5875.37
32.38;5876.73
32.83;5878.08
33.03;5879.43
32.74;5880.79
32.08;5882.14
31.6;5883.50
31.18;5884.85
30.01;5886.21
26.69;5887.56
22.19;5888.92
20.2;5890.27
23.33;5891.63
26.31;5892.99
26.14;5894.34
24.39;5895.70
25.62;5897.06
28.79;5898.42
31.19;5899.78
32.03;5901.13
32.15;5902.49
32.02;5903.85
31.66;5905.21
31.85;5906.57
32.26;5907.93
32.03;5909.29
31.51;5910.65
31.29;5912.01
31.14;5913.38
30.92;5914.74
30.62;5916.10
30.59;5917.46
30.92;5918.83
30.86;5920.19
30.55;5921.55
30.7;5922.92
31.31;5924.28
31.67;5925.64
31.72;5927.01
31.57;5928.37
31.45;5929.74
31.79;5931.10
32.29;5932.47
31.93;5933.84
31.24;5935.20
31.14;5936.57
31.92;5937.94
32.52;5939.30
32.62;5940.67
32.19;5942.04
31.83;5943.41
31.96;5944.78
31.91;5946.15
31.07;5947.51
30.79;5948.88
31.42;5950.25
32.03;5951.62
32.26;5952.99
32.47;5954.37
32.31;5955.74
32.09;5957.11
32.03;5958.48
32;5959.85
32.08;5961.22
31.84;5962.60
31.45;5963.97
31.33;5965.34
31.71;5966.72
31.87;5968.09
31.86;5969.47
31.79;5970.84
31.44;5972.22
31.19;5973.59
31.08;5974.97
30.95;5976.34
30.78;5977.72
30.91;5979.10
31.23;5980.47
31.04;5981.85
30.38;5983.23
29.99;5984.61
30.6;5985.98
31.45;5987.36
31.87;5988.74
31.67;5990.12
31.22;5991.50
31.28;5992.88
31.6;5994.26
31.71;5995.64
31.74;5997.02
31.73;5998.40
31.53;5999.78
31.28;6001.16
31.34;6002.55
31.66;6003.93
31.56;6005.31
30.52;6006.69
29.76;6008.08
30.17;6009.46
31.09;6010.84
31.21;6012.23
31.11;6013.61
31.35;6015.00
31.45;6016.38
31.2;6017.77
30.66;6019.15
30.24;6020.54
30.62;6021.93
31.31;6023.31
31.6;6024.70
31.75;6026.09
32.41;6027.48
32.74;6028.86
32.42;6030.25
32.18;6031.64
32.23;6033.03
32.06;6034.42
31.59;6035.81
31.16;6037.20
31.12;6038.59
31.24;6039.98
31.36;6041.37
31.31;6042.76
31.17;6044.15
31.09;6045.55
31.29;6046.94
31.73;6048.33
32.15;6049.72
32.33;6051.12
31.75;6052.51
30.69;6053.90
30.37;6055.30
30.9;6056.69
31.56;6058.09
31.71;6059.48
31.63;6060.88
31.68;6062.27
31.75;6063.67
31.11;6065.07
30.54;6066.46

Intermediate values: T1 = 31.79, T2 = 31.6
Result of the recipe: 0.02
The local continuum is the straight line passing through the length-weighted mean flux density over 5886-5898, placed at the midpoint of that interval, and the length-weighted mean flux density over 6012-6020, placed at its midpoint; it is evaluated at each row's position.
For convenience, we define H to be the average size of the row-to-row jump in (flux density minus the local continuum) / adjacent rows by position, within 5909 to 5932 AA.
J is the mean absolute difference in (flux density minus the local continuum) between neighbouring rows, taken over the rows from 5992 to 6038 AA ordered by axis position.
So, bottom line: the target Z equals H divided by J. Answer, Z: 0.8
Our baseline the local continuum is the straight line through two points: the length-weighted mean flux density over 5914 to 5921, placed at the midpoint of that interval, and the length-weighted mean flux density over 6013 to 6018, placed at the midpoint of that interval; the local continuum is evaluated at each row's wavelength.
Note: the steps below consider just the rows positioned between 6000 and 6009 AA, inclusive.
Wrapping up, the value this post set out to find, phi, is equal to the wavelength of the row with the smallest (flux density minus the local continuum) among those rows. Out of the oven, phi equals 6008.08 AA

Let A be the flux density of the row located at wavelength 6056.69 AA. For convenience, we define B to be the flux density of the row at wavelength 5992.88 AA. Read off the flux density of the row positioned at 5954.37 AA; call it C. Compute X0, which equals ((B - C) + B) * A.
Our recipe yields 930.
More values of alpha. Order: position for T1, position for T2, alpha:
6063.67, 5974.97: 0.07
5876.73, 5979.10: 0.15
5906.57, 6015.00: 0.05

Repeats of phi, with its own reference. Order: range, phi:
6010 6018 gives 6010.84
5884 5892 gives 5890.27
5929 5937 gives 5936.57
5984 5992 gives 5984.61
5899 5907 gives 5899.78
